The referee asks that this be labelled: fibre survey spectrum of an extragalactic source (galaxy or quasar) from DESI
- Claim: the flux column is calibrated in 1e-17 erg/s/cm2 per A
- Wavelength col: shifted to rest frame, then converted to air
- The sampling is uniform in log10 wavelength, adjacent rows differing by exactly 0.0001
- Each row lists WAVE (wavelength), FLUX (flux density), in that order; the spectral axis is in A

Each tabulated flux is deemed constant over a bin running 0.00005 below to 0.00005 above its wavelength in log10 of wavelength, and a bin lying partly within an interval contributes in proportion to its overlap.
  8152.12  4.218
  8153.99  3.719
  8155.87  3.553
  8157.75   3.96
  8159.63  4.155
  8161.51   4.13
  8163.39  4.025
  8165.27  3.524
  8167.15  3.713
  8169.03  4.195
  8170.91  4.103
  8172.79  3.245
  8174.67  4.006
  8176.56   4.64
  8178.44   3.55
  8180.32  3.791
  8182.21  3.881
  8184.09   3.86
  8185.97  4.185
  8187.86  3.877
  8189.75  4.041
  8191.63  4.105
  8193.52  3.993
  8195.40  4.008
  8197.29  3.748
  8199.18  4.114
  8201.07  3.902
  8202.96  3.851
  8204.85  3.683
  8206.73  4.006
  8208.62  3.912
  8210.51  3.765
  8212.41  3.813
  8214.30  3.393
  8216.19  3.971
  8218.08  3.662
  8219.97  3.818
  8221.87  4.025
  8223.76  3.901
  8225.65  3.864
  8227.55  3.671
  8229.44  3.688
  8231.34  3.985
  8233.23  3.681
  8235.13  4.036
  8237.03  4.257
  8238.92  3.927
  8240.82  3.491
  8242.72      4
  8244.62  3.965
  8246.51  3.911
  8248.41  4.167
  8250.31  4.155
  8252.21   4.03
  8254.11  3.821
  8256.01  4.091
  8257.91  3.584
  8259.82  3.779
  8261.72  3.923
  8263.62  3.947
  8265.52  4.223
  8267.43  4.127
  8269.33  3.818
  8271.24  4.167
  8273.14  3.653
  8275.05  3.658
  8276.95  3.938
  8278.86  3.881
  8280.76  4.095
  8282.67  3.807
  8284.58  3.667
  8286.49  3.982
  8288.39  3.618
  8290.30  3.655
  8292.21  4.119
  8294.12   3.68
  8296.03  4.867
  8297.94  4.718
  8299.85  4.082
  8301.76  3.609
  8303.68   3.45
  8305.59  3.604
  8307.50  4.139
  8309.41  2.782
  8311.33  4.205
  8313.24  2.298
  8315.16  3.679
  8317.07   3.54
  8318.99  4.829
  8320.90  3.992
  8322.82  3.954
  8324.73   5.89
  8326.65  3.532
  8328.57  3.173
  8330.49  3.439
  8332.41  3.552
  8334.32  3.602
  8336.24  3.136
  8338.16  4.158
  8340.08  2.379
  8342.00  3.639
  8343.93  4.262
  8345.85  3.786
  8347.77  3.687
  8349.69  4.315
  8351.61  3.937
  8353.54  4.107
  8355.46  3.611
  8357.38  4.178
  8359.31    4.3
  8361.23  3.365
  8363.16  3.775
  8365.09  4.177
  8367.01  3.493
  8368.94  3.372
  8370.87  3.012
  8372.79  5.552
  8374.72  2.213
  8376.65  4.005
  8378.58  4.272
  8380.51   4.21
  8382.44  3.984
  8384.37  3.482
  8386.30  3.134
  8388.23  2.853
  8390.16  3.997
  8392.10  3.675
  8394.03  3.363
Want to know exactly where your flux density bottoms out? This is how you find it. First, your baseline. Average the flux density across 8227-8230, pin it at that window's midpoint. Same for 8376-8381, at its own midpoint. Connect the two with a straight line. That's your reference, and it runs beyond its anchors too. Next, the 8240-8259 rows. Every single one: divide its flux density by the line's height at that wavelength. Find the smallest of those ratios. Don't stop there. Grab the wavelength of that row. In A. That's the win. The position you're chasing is 8240.82 A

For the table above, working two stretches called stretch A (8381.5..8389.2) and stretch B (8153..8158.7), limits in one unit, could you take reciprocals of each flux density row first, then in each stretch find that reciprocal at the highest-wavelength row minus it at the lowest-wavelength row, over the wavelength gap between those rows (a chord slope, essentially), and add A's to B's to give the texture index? 0.013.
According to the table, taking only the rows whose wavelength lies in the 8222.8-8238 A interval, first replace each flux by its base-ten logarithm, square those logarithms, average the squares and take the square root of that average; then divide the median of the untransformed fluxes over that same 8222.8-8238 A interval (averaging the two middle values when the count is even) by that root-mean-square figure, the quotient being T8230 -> 6.59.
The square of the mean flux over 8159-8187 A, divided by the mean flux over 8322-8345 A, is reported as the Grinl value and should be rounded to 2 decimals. 4.15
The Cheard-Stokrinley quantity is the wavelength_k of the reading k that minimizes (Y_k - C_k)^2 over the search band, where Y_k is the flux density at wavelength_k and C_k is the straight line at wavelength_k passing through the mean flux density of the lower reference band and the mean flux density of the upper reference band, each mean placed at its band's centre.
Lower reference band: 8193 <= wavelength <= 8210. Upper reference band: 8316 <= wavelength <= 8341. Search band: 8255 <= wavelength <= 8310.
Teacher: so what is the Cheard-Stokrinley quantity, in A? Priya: 8282.67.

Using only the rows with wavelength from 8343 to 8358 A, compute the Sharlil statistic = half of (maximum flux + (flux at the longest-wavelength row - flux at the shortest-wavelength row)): 2.12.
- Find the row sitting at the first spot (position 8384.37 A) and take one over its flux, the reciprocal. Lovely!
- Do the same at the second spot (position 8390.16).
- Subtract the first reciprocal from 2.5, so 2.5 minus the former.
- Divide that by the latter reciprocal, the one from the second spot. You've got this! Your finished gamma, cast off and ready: 8.8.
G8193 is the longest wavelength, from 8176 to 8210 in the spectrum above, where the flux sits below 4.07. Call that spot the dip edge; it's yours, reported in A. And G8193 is 8208.62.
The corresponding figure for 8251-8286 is 8284.58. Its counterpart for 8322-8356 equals 8355.46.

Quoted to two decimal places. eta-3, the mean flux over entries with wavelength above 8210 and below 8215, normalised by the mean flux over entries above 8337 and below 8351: 0.98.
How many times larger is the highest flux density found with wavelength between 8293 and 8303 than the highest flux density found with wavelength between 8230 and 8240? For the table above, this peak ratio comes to 1.14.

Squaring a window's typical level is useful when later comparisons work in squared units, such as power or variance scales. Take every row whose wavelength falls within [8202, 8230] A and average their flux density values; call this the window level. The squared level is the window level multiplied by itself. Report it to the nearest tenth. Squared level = 14.5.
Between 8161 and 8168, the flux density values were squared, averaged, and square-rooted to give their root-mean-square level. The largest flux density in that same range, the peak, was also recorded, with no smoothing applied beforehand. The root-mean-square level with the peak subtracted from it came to -0.27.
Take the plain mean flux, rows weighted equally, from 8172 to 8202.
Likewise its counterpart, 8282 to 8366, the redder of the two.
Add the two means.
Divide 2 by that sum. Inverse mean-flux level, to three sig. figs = 0.258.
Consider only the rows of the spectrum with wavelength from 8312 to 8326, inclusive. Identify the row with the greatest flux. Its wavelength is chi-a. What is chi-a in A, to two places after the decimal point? 8324.73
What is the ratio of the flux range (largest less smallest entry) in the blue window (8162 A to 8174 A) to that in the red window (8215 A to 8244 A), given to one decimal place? 1.2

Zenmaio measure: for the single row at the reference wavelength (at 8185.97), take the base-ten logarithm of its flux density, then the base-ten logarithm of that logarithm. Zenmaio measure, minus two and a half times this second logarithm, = 0.52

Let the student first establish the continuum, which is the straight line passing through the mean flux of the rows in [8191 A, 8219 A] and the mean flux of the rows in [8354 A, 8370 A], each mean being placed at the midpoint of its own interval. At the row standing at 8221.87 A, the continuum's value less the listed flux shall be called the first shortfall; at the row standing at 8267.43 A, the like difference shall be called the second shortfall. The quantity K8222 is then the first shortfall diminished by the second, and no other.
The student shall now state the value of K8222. 0.12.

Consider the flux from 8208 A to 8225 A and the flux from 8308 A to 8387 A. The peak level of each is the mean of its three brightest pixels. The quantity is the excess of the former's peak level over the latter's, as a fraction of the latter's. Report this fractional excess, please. -0.27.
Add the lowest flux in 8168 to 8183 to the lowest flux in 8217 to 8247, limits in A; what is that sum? 6.74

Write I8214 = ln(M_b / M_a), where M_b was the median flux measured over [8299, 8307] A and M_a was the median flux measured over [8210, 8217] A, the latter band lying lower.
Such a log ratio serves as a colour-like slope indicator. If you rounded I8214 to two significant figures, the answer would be -0.049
